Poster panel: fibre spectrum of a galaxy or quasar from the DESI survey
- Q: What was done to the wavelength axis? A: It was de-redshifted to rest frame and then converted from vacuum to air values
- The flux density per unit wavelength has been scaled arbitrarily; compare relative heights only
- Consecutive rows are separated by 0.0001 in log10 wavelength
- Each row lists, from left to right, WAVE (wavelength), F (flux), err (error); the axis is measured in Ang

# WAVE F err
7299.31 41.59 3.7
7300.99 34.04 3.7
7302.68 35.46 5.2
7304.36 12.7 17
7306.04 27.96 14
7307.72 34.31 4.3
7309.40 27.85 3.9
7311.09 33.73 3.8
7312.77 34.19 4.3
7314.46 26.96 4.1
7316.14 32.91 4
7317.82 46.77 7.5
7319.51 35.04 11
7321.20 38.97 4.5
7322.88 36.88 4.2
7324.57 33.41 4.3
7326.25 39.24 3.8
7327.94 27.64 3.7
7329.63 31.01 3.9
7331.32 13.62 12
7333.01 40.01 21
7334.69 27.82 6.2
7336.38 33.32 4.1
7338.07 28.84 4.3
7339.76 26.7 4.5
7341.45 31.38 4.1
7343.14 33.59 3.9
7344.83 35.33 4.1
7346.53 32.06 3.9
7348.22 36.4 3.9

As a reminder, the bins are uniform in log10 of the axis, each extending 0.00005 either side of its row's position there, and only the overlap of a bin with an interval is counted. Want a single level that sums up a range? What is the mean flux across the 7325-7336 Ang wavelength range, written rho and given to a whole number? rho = 30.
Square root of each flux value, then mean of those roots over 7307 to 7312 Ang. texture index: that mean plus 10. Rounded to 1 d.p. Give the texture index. 15.6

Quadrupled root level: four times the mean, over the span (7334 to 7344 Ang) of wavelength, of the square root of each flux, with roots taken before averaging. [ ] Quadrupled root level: 22.0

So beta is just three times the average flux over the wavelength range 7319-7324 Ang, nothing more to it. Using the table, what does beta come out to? 111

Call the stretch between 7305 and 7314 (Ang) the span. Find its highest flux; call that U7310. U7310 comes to 34.31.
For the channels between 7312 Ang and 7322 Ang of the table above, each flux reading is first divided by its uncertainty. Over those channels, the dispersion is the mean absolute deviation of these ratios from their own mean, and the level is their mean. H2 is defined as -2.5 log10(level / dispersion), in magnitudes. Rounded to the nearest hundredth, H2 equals -1.66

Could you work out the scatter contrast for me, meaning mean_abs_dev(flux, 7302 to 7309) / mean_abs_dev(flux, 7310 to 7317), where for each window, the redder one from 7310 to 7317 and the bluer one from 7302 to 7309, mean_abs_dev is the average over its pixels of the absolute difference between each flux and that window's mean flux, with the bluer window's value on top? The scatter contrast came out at 3.0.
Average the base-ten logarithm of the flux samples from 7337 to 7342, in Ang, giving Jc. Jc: 1.46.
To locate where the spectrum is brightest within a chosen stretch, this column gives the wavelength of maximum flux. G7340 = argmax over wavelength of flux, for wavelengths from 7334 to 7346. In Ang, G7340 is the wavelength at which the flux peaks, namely 7344.83 Ang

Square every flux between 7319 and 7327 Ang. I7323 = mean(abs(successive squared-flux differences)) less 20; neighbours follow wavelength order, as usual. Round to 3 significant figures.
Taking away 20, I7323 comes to 259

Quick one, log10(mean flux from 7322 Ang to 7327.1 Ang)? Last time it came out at 1.56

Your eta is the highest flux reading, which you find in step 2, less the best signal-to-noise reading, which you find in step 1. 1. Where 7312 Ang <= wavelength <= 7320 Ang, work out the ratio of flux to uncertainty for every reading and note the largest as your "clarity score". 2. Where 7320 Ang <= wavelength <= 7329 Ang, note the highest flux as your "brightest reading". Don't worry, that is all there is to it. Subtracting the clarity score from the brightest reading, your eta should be 31.0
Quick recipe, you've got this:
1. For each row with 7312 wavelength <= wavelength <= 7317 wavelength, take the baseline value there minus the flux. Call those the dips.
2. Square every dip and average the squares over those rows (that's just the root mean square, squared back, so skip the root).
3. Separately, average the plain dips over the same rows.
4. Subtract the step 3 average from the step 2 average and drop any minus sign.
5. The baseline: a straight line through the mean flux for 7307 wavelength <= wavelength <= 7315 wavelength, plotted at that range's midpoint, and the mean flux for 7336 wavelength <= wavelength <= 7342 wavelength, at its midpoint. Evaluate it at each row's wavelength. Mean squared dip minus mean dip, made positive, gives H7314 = 10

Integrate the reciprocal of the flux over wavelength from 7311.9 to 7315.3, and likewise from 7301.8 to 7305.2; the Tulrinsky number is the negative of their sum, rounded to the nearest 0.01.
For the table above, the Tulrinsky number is -0.29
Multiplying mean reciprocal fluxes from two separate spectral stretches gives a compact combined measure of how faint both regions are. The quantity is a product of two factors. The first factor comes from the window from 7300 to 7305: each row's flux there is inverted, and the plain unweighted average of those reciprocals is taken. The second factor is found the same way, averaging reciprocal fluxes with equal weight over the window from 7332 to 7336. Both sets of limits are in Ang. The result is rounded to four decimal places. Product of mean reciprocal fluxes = 0.0014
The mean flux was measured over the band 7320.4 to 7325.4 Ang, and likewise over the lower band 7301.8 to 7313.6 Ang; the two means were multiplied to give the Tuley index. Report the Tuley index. 1073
